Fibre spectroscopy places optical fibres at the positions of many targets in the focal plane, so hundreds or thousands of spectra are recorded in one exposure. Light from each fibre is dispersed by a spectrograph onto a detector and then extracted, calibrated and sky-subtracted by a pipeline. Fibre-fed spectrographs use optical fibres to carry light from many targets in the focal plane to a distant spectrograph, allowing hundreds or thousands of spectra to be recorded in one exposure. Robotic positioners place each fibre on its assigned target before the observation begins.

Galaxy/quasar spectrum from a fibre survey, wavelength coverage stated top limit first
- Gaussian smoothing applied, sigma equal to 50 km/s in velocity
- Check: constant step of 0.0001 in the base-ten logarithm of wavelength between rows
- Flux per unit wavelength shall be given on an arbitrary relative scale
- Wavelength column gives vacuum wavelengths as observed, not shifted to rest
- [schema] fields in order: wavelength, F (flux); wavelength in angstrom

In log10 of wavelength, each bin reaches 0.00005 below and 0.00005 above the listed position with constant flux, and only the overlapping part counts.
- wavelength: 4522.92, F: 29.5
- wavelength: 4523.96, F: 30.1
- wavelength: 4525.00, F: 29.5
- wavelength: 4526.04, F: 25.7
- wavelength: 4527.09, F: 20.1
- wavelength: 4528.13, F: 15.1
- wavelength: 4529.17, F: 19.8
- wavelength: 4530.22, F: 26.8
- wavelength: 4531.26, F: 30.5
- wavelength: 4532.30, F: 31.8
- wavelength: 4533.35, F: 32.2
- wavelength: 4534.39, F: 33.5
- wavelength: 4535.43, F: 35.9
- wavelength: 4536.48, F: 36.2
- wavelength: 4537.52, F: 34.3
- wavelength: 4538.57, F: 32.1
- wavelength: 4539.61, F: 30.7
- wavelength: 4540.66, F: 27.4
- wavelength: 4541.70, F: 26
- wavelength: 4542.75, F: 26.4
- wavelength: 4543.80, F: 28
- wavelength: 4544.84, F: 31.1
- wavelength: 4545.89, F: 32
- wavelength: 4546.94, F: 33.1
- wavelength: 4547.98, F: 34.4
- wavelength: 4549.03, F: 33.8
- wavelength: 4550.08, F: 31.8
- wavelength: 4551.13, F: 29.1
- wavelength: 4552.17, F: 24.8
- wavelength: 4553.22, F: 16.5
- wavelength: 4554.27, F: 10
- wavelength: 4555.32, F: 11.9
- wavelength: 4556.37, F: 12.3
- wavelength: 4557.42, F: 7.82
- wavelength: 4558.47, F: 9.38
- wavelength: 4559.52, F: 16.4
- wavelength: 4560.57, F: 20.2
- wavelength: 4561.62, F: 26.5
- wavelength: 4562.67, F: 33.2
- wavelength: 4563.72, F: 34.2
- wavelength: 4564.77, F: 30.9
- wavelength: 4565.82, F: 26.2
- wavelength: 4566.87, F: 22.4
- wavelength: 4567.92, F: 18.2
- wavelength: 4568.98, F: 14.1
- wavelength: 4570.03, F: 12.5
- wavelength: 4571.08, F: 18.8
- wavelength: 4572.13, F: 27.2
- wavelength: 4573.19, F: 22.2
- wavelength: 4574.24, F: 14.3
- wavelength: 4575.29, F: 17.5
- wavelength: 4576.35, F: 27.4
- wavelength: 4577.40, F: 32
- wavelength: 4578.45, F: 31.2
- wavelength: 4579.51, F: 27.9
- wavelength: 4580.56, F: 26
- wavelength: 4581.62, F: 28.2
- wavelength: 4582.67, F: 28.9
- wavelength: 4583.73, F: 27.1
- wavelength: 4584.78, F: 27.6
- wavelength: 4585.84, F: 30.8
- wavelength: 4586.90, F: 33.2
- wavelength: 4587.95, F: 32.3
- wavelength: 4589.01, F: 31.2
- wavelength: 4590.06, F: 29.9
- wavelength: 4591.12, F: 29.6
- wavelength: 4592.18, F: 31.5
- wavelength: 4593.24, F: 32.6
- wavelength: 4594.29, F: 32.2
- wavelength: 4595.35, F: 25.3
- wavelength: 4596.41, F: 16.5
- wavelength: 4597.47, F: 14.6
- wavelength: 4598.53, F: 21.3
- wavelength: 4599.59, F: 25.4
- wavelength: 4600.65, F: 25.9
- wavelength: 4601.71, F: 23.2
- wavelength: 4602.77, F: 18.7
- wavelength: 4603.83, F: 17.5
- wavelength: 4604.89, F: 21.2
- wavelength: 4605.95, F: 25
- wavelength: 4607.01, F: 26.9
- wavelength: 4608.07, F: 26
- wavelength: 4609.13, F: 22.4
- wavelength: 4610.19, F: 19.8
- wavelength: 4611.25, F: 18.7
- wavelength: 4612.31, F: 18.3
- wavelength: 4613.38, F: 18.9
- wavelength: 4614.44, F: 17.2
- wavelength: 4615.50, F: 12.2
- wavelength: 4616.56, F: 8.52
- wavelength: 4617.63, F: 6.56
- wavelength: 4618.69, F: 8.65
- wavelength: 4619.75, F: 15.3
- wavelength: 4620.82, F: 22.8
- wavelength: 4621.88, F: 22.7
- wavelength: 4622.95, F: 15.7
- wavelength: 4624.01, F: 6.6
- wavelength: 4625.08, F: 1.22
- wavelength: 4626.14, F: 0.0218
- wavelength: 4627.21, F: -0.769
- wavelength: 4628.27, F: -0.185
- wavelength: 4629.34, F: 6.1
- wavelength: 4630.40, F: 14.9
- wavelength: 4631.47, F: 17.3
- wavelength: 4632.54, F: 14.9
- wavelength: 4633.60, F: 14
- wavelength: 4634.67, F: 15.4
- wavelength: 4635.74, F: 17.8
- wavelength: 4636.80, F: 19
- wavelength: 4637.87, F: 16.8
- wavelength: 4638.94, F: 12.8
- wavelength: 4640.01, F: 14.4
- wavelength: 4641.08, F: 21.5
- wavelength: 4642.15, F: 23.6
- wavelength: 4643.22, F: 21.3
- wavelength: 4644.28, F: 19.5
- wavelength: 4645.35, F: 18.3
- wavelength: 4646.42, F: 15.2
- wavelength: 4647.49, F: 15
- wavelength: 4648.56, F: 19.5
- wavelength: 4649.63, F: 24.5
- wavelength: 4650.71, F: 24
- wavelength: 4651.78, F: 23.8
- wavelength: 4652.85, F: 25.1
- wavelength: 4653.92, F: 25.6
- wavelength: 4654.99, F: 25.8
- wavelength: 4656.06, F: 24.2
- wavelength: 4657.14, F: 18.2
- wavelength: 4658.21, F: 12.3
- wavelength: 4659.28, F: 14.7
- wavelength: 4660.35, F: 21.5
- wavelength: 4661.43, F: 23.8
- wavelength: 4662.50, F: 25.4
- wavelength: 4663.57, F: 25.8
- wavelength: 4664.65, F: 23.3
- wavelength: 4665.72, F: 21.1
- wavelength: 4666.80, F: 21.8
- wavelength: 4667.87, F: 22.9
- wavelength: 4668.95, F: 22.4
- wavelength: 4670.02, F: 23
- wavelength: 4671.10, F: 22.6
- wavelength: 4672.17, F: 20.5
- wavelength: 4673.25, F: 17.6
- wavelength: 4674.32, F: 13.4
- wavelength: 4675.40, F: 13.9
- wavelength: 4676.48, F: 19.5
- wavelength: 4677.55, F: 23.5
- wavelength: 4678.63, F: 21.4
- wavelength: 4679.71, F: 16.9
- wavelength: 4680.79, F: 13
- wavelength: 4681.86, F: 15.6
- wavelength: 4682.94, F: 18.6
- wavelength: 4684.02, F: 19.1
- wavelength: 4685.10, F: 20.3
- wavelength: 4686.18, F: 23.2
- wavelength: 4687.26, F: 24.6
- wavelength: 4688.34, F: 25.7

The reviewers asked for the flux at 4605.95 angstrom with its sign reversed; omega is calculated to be -25.0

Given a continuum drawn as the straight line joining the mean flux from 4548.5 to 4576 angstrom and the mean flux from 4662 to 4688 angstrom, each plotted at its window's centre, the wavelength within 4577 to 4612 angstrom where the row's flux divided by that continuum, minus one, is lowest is 4597.47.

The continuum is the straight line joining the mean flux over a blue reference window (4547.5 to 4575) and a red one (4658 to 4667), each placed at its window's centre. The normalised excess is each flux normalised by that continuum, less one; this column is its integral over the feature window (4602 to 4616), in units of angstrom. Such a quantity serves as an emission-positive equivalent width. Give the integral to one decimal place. -0.7 angstrom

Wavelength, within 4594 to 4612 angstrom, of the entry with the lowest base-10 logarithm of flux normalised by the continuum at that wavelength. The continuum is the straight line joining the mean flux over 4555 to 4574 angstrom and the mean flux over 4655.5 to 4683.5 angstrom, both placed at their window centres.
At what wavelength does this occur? 4597.47 angstrom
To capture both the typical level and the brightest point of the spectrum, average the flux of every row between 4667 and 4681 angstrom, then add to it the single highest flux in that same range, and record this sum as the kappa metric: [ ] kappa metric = 43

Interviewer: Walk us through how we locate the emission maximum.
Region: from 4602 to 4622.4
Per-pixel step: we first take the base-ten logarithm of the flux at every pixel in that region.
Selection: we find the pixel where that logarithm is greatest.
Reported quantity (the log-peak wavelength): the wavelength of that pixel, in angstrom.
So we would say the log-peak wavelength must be 4607.01 angstrom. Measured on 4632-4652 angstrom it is 4649.63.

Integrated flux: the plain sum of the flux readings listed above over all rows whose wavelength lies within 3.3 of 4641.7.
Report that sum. 113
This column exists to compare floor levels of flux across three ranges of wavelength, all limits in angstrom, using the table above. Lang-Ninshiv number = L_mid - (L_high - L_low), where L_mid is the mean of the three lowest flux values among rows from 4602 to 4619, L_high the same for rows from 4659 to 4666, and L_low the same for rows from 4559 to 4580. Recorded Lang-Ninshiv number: 2.4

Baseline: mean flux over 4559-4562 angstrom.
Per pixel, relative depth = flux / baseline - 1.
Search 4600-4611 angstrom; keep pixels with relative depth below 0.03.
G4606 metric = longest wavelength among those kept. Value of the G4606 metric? 4610.19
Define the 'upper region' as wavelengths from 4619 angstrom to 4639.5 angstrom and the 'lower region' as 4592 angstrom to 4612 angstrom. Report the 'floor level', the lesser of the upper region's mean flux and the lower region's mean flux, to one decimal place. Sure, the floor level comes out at 12.2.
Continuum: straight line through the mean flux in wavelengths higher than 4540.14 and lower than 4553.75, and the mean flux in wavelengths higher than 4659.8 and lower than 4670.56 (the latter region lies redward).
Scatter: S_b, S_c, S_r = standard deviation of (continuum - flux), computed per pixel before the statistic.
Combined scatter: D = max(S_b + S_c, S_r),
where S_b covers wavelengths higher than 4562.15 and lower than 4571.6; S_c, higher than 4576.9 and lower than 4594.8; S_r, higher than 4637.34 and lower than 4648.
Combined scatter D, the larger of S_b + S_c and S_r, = 10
